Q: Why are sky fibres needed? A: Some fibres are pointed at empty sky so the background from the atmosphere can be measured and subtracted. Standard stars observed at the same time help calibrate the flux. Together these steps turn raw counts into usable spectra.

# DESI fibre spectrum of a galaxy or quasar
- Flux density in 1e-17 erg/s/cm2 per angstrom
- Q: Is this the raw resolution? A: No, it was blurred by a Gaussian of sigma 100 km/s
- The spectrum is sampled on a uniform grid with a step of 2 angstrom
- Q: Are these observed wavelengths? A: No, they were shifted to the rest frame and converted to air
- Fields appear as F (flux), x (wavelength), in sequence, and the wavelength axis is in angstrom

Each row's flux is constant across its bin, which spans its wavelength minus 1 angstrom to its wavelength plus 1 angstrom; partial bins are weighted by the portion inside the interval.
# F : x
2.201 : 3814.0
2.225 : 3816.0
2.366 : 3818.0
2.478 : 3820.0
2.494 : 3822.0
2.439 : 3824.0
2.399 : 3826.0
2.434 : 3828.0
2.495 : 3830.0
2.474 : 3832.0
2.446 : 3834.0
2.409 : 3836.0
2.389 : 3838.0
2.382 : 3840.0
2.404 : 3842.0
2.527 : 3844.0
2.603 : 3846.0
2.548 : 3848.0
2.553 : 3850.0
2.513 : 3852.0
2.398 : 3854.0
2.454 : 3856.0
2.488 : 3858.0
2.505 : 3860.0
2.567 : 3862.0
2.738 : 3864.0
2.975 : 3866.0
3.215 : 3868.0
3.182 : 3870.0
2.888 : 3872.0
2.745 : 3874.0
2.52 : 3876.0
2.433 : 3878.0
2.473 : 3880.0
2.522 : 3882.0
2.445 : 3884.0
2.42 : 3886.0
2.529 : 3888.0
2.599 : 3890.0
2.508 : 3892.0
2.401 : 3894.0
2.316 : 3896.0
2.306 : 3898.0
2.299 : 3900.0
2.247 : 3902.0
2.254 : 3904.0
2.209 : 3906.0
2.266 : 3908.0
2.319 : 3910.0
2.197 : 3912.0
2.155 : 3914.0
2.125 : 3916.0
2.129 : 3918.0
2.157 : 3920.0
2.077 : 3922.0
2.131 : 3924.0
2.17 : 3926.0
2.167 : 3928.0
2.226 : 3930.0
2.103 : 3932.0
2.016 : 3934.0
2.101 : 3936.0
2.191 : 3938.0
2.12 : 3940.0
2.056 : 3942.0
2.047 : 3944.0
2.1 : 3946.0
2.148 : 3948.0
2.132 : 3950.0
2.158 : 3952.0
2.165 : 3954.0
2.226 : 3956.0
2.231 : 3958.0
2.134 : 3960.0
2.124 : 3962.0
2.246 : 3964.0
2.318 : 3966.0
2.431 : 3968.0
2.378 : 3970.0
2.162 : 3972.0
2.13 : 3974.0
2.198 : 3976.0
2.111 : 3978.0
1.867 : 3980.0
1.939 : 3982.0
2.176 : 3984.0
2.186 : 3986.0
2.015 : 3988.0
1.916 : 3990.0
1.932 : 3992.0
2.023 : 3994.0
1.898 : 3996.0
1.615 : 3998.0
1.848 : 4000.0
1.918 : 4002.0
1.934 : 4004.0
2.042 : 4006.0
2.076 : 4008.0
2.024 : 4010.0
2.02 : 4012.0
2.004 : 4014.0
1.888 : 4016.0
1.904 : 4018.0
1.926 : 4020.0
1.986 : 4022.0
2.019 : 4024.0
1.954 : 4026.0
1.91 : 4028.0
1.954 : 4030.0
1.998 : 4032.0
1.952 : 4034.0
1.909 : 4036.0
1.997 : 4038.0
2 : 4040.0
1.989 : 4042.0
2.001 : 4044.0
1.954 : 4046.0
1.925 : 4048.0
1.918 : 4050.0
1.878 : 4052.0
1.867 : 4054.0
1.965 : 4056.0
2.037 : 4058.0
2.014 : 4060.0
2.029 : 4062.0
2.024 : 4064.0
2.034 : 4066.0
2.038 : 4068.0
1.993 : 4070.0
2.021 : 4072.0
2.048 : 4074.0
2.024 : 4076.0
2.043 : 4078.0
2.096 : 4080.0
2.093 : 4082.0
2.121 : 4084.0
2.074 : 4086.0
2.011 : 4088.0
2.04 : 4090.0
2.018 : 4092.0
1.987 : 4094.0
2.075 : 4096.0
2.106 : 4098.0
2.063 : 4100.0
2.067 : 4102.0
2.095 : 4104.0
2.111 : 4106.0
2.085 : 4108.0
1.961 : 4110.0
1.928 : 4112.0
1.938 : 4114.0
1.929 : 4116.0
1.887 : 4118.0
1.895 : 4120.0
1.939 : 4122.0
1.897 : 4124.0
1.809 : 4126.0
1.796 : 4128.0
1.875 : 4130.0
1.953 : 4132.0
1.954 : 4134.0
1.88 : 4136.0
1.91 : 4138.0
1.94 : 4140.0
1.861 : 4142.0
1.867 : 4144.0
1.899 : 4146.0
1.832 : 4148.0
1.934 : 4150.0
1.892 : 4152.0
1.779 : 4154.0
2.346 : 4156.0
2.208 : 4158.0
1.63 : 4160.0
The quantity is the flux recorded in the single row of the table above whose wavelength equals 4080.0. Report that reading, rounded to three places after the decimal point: 2.096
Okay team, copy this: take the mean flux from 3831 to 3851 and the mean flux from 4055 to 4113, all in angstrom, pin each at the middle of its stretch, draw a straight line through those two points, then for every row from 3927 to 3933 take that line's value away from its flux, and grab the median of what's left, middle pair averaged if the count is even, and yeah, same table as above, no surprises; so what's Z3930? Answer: -0.15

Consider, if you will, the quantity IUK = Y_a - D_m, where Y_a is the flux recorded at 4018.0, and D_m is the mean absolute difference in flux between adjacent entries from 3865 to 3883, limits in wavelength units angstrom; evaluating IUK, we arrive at 1.77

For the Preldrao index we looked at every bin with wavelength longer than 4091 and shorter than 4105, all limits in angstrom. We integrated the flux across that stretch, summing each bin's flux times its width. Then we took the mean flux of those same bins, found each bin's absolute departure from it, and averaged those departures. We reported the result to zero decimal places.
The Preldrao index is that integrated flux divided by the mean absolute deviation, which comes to 897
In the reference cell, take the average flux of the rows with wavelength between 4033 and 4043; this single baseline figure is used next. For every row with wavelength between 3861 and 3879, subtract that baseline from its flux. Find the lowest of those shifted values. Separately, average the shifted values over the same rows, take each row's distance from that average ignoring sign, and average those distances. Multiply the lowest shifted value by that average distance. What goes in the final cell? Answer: 0.106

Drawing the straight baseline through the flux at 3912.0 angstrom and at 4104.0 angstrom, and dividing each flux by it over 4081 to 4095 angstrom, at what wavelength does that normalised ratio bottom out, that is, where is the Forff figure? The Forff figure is 4094.0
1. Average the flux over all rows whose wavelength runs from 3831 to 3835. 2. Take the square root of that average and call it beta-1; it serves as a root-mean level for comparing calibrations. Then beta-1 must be 1.57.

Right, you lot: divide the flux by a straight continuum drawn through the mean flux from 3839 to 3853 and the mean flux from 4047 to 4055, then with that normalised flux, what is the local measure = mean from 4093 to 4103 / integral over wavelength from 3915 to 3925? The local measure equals 0.126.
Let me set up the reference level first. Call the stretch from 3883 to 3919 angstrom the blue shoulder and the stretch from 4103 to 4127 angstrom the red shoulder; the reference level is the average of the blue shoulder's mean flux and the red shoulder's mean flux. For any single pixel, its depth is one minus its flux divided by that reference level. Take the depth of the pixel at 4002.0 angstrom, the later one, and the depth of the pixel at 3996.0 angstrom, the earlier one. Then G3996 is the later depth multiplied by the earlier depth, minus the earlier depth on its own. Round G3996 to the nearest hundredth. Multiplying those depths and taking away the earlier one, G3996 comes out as -0.10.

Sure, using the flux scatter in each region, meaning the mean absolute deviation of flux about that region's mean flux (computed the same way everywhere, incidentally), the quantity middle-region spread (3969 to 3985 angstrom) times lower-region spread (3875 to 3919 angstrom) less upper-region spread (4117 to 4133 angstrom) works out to -0.027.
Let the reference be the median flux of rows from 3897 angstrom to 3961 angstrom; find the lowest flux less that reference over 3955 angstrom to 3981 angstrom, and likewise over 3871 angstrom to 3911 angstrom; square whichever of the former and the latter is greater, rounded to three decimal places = 0.003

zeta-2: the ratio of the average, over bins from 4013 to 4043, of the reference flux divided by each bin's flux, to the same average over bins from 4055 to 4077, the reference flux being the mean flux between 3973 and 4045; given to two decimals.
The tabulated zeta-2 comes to 1.03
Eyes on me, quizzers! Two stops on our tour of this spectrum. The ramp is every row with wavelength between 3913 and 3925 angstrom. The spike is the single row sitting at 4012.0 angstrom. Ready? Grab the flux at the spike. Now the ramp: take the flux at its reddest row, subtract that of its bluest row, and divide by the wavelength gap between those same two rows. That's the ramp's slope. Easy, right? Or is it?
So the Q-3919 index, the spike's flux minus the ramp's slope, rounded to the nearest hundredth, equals 2.02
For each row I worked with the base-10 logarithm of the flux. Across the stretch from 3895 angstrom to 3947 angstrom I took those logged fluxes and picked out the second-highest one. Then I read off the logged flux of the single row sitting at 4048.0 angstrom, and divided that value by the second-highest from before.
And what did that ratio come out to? 0.78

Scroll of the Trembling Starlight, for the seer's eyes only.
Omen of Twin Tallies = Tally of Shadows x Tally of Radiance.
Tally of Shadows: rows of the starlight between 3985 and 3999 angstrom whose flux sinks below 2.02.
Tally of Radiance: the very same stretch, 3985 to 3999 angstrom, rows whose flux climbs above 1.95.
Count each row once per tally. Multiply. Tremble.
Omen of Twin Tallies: 15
